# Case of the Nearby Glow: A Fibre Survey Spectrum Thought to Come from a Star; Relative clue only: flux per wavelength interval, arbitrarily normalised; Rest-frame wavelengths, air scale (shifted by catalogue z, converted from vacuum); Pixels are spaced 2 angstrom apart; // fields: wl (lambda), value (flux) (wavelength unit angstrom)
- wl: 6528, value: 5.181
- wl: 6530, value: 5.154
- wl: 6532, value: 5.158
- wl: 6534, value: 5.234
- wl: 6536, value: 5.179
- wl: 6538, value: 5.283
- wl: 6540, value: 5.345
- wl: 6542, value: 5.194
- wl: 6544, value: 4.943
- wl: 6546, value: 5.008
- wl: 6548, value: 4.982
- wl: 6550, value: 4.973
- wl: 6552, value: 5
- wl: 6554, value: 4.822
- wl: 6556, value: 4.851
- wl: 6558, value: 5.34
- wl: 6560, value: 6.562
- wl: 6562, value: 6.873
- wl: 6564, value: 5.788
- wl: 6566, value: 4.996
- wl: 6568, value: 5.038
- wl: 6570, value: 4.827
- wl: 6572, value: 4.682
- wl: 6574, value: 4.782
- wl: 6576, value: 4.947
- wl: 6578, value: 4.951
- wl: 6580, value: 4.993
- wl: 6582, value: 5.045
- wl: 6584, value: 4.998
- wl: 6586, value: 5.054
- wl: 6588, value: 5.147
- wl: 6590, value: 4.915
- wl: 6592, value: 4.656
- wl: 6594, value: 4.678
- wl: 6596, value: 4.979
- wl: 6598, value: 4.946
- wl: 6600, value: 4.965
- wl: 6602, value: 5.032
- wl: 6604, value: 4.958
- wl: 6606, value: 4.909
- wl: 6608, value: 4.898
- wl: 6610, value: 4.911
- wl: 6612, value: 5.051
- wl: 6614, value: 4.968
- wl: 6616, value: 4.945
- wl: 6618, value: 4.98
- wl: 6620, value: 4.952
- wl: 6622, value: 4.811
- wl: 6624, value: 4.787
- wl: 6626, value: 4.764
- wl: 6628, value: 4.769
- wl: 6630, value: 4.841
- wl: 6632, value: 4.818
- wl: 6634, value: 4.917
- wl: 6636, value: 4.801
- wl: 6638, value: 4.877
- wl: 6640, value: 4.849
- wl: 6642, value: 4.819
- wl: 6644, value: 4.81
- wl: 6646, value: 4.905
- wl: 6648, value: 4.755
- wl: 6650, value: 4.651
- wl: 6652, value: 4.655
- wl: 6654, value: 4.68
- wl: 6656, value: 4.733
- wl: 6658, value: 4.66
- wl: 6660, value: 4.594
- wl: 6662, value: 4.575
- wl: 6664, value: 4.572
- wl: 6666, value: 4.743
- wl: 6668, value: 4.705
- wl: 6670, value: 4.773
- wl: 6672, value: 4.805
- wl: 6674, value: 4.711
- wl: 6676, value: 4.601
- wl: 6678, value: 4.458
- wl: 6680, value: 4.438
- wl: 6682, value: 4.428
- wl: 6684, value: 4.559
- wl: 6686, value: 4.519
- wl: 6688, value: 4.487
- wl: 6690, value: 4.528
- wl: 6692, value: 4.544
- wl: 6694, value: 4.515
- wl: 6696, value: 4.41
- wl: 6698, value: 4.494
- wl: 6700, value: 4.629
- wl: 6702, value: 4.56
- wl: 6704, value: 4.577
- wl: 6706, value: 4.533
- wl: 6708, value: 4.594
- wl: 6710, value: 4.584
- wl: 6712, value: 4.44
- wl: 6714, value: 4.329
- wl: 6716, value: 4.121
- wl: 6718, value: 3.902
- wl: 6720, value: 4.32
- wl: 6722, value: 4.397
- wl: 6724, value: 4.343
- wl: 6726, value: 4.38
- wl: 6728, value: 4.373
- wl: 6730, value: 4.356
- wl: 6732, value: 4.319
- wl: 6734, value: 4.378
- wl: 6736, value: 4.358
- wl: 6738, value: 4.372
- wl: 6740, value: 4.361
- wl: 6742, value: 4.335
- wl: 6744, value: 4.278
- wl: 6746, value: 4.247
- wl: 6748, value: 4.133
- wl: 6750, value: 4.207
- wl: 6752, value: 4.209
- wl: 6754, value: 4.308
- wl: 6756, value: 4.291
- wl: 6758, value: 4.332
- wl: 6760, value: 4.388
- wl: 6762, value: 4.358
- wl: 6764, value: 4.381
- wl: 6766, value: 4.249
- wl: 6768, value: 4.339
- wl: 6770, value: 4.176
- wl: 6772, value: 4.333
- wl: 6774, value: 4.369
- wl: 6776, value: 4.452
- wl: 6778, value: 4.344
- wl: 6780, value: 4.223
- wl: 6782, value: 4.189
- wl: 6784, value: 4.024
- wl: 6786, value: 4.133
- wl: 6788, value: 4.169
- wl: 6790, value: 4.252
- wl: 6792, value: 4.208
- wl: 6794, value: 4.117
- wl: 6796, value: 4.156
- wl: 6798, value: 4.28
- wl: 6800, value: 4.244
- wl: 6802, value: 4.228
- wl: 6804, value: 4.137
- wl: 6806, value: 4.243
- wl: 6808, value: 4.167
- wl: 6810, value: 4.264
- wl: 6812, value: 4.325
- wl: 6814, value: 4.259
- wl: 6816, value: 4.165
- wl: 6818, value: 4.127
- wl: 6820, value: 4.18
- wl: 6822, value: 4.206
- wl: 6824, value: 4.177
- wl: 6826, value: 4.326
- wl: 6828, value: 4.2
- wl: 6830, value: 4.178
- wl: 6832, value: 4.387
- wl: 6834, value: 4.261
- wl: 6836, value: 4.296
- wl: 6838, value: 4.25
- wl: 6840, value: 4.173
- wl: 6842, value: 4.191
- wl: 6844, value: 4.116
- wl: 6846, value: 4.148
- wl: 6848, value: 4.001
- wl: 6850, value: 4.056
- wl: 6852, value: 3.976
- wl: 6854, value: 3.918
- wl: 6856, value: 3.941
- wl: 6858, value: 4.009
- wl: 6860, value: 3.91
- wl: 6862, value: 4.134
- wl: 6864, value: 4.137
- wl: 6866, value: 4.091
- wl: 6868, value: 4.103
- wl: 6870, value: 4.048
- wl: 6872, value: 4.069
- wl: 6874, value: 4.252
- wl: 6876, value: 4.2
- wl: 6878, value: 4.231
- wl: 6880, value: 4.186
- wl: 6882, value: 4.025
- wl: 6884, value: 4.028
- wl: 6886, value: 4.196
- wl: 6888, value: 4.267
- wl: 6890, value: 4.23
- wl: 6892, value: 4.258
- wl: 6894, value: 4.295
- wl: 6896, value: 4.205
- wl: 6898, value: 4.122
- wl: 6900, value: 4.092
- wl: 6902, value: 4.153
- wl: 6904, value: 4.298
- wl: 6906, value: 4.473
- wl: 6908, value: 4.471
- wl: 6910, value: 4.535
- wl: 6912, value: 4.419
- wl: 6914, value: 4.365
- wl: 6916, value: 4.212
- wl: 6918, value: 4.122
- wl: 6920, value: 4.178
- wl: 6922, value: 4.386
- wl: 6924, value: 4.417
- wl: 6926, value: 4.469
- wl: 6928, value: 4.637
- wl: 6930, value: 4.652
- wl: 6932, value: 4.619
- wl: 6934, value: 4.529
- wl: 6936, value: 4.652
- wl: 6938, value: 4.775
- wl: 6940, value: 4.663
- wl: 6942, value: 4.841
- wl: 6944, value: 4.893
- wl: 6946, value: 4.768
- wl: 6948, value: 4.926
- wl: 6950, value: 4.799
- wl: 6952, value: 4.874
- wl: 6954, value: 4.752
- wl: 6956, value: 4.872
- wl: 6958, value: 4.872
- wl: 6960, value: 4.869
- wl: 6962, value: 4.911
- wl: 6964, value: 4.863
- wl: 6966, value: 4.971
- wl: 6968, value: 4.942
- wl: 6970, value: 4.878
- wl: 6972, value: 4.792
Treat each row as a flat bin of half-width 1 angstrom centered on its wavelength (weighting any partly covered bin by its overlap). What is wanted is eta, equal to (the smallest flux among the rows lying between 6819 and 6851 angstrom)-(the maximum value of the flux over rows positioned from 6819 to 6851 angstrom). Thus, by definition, -0.39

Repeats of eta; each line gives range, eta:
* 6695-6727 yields -0.73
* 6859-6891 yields -0.36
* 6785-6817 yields -0.21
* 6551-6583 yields -2.19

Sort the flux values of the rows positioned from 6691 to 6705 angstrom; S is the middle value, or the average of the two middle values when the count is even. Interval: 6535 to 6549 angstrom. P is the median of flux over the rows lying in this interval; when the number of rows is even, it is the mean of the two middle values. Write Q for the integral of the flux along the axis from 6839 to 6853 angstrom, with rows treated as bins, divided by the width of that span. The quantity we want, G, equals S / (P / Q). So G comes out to 3.59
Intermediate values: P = 5.2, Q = 4.09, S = 4.5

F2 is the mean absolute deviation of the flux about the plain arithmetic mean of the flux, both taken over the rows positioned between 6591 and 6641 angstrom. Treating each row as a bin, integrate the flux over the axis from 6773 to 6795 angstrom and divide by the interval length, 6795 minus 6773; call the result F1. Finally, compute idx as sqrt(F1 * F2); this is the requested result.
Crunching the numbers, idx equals 0.60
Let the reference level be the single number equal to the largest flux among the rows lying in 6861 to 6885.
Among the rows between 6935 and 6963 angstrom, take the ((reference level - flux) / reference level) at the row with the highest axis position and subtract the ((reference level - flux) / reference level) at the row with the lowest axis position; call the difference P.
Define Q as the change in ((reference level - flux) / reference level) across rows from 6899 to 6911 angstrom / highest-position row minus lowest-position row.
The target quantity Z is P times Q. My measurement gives 0.0063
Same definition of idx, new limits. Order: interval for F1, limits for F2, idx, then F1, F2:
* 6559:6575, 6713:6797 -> 0.71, 5.4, 0.093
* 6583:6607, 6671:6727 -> 0.77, 4.9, 0.121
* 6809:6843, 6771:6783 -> 0.56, 4.2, 0.075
